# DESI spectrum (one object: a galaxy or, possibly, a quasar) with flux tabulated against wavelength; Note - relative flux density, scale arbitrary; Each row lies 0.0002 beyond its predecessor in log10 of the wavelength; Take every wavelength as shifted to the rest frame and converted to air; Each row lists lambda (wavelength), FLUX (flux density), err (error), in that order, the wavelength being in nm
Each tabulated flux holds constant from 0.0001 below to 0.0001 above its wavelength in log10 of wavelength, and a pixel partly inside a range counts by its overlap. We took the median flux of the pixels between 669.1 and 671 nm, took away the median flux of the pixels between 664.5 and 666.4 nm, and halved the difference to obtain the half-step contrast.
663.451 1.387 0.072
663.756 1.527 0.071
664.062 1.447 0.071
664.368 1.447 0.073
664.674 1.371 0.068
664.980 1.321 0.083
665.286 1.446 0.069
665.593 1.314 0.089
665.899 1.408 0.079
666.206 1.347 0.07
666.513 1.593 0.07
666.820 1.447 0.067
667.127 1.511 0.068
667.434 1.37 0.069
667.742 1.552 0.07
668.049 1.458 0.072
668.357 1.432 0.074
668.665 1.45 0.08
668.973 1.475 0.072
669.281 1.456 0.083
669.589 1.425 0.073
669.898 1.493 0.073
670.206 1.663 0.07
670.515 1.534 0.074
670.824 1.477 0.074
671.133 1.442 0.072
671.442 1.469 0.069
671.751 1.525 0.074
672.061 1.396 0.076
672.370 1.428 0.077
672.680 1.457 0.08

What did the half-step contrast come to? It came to 0.063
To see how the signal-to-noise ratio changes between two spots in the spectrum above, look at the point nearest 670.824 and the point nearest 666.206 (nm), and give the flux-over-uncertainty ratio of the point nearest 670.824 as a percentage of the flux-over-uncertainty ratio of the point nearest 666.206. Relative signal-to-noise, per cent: 104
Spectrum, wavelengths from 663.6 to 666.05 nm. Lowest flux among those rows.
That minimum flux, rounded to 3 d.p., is 1.314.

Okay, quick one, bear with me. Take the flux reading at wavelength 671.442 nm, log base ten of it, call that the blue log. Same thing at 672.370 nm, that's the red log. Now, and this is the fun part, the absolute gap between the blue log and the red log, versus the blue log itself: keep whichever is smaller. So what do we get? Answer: 0.012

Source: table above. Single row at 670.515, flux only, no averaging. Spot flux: 1.534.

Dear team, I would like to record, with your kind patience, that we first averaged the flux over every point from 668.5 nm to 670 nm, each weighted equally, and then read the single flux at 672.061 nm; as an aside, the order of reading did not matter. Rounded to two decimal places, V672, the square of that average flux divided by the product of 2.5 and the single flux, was 0.61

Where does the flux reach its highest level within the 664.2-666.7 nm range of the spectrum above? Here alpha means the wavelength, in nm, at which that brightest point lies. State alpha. 666.513 nm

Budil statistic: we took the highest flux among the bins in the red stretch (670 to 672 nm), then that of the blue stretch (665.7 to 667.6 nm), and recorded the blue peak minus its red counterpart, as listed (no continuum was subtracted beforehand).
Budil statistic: -0.07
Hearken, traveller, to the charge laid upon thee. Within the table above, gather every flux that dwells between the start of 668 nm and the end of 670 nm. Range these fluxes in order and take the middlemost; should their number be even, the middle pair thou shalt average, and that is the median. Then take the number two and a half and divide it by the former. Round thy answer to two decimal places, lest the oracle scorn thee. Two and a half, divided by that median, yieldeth 1.72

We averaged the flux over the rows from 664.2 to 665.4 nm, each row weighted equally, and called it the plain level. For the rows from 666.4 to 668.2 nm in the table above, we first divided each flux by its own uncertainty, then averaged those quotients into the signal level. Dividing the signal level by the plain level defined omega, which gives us 15.4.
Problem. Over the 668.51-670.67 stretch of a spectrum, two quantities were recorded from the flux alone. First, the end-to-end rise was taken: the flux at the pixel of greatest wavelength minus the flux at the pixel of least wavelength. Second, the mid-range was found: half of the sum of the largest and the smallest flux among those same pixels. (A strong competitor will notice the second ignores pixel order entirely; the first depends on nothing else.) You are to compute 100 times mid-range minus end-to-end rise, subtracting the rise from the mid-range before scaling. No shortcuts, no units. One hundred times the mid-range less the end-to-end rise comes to 146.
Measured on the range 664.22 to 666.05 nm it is 142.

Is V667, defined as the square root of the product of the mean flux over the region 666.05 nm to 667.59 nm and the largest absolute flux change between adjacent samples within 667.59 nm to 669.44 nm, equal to 0.37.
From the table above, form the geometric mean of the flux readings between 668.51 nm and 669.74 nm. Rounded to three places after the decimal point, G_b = 1.451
